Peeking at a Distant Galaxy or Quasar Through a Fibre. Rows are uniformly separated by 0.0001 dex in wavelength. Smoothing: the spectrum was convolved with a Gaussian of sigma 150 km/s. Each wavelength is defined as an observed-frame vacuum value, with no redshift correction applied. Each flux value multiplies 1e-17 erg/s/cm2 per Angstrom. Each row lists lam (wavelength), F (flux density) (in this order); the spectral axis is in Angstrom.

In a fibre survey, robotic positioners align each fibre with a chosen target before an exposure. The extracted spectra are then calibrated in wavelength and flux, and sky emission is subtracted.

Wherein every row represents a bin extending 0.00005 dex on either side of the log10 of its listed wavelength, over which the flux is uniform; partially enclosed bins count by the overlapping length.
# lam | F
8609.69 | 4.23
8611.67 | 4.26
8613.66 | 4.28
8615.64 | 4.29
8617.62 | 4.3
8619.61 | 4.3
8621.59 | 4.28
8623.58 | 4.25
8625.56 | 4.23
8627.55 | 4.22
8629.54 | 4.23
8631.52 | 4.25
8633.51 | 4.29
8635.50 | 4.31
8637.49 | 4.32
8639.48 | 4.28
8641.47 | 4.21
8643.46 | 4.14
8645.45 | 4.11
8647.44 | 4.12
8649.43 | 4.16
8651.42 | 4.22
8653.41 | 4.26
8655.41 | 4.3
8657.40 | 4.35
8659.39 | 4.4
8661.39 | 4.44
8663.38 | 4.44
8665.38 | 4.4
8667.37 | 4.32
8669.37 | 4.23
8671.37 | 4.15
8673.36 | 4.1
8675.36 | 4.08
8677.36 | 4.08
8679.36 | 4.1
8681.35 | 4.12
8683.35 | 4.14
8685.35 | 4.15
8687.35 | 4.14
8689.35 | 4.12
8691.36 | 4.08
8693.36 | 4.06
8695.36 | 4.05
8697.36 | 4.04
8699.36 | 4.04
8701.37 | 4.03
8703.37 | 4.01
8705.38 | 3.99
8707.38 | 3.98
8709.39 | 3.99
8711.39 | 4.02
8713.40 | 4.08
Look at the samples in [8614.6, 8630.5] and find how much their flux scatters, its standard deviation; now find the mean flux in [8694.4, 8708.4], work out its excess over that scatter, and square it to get 15.9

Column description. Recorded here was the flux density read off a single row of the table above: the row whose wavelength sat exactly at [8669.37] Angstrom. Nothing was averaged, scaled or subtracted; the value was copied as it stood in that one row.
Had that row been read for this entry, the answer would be 4.23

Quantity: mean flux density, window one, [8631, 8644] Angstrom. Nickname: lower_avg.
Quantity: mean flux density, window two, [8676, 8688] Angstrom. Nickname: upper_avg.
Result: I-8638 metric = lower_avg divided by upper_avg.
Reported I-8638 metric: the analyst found 1.03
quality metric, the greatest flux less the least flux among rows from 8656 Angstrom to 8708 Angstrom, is 0.46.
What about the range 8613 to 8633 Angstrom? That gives 0.08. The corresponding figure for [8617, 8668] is 0.33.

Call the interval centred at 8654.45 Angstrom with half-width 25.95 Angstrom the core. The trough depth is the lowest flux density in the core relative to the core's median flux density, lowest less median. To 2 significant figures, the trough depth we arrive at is -0.16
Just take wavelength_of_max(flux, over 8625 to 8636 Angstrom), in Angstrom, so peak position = 8635.50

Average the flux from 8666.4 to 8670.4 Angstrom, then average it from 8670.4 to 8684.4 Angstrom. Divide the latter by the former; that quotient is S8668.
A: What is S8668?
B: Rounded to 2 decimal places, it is 0.96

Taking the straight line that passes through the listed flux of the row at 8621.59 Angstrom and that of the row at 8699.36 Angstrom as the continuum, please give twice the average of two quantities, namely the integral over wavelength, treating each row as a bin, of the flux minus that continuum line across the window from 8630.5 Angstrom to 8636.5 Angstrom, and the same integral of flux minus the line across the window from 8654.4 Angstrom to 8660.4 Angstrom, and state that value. 1.3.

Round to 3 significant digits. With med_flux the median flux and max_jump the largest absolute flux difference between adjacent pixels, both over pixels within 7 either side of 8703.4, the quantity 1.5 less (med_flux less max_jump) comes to -2.49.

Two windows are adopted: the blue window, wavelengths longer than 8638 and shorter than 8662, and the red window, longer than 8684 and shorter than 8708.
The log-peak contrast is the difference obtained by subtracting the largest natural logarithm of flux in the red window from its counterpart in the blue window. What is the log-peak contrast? 0.068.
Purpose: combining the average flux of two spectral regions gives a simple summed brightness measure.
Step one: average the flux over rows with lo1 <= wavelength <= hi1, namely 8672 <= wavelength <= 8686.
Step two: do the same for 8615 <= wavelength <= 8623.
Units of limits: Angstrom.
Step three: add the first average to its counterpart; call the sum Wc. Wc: 8.40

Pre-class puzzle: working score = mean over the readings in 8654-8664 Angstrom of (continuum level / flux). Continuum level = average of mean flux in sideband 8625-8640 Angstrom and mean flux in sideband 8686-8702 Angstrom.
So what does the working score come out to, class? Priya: 0.95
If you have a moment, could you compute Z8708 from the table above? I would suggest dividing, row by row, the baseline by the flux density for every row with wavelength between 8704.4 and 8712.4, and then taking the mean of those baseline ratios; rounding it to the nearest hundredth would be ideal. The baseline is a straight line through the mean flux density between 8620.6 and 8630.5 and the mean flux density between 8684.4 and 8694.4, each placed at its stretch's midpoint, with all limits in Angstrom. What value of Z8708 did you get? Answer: 1.02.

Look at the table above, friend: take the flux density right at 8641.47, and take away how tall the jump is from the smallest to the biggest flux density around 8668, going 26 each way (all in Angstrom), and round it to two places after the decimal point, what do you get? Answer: 3.83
